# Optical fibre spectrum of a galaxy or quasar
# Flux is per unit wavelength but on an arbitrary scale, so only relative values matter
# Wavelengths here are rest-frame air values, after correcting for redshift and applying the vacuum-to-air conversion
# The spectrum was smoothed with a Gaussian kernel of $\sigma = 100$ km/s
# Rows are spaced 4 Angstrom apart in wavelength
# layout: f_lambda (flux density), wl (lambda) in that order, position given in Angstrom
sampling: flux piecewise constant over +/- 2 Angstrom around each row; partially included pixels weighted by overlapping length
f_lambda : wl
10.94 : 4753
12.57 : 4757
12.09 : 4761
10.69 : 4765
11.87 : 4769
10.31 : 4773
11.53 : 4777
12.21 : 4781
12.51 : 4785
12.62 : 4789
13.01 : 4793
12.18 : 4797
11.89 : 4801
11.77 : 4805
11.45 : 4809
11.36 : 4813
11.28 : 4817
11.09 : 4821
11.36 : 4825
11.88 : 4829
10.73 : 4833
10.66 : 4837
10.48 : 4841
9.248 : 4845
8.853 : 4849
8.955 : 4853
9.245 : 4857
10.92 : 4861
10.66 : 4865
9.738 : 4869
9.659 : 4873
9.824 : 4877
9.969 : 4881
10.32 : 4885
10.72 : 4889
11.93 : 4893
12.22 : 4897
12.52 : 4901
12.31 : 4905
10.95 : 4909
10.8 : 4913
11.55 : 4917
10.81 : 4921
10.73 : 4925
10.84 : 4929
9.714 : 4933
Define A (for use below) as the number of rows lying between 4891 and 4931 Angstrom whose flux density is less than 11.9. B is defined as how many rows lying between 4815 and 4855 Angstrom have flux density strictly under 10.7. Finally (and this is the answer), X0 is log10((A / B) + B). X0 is 0.79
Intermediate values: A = 6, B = 5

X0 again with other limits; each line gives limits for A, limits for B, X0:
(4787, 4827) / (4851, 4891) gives 0.95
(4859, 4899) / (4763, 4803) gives 0.78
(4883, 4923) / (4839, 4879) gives 0.99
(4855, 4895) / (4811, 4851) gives 0.80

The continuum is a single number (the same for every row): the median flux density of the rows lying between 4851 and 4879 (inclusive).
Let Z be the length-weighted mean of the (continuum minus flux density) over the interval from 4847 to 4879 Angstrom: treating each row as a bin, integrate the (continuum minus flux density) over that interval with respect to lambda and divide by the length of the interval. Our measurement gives 0.0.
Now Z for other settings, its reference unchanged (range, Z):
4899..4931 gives -1.6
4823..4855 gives -0.5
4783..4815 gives -2.4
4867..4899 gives -0.8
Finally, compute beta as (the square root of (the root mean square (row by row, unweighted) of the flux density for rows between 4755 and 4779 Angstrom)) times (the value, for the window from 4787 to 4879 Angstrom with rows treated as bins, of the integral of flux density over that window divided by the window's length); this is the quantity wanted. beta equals 36.8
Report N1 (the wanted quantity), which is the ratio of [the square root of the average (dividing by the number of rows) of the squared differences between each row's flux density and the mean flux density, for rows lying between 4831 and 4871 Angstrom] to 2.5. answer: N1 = 0.312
